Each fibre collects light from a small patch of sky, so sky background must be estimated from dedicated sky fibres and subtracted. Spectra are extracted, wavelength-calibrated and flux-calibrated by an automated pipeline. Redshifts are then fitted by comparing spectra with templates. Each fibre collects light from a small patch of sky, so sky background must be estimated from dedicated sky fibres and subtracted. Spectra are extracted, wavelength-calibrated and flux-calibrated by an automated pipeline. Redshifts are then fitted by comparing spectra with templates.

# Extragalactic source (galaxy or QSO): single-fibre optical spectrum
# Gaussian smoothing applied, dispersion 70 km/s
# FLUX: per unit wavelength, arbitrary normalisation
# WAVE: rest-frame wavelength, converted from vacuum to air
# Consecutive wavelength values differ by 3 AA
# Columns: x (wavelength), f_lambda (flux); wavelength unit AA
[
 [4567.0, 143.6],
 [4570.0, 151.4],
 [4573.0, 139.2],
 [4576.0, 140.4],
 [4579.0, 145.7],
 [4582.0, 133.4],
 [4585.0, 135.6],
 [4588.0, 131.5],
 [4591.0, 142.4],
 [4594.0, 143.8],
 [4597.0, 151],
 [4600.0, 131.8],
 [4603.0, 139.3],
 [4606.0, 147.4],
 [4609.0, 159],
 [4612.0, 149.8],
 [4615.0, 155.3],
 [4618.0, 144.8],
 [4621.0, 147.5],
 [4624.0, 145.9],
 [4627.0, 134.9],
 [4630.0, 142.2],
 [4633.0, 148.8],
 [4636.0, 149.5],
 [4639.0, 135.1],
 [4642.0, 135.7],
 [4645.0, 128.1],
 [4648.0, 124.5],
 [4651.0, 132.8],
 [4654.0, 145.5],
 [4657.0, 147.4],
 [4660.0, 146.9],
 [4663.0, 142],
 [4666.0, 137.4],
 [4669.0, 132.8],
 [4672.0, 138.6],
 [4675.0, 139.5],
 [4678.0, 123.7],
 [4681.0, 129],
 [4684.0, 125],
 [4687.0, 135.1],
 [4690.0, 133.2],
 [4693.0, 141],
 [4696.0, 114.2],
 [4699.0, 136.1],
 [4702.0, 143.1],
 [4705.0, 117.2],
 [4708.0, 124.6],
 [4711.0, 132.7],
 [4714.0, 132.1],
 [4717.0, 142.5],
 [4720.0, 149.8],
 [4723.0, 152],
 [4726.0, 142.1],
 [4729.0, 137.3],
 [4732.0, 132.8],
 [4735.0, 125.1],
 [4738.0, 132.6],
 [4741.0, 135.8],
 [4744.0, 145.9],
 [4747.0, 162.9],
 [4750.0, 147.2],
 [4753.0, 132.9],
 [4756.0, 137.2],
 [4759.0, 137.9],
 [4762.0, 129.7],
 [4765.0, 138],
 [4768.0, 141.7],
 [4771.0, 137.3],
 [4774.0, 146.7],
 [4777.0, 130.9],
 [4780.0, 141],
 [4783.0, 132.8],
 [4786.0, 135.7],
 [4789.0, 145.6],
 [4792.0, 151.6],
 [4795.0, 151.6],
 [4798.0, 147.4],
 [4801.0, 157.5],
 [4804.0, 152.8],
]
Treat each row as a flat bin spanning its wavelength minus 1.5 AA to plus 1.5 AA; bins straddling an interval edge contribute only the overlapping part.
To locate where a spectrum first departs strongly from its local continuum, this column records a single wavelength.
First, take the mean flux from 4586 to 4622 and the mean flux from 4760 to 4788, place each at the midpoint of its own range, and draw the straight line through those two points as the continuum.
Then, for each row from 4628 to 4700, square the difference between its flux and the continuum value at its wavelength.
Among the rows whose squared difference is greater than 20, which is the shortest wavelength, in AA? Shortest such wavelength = 4633.0 AA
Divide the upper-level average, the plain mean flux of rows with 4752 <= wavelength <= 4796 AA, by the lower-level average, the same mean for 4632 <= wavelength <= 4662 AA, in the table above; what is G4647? 1.00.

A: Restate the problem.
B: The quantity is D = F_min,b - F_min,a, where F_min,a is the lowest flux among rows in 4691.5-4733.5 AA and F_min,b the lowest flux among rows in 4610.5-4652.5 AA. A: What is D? 10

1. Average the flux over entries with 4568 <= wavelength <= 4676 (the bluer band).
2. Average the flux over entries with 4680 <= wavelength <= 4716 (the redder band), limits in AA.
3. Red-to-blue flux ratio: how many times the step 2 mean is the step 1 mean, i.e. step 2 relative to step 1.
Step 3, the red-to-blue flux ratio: 0.92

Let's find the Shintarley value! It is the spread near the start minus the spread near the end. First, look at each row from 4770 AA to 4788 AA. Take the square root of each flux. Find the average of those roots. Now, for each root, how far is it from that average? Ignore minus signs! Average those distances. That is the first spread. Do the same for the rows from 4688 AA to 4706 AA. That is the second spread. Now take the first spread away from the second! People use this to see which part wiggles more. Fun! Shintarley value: 0.26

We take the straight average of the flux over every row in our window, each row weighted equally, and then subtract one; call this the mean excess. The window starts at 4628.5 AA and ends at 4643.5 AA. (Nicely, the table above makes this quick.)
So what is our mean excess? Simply 141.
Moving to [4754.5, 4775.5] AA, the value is 137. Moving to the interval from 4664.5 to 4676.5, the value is 136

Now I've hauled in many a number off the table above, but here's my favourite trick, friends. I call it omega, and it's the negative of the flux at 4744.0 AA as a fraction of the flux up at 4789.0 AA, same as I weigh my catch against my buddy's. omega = -1.00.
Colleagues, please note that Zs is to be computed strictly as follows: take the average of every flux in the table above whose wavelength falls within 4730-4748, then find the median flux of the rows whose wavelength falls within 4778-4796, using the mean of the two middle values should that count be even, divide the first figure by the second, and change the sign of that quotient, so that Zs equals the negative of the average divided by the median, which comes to -0.97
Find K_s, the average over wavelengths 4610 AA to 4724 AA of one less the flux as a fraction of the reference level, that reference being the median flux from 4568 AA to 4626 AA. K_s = 0.048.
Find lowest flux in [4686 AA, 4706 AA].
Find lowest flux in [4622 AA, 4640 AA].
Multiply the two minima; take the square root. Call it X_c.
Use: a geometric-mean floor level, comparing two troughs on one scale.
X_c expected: 124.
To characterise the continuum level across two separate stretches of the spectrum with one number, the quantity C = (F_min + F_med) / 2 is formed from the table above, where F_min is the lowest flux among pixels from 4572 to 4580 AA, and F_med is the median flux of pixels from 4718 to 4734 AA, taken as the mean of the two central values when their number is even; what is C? 141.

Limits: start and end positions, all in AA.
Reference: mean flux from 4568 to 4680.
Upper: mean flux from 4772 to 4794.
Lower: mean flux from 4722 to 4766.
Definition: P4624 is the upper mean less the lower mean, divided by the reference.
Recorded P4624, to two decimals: 0.01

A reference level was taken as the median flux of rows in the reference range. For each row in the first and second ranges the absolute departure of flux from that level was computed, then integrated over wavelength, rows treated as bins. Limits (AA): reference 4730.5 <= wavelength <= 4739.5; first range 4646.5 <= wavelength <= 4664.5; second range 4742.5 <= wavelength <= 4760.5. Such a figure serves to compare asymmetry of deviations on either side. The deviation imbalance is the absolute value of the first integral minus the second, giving 26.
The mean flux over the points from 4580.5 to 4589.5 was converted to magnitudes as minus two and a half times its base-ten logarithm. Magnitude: -5.31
